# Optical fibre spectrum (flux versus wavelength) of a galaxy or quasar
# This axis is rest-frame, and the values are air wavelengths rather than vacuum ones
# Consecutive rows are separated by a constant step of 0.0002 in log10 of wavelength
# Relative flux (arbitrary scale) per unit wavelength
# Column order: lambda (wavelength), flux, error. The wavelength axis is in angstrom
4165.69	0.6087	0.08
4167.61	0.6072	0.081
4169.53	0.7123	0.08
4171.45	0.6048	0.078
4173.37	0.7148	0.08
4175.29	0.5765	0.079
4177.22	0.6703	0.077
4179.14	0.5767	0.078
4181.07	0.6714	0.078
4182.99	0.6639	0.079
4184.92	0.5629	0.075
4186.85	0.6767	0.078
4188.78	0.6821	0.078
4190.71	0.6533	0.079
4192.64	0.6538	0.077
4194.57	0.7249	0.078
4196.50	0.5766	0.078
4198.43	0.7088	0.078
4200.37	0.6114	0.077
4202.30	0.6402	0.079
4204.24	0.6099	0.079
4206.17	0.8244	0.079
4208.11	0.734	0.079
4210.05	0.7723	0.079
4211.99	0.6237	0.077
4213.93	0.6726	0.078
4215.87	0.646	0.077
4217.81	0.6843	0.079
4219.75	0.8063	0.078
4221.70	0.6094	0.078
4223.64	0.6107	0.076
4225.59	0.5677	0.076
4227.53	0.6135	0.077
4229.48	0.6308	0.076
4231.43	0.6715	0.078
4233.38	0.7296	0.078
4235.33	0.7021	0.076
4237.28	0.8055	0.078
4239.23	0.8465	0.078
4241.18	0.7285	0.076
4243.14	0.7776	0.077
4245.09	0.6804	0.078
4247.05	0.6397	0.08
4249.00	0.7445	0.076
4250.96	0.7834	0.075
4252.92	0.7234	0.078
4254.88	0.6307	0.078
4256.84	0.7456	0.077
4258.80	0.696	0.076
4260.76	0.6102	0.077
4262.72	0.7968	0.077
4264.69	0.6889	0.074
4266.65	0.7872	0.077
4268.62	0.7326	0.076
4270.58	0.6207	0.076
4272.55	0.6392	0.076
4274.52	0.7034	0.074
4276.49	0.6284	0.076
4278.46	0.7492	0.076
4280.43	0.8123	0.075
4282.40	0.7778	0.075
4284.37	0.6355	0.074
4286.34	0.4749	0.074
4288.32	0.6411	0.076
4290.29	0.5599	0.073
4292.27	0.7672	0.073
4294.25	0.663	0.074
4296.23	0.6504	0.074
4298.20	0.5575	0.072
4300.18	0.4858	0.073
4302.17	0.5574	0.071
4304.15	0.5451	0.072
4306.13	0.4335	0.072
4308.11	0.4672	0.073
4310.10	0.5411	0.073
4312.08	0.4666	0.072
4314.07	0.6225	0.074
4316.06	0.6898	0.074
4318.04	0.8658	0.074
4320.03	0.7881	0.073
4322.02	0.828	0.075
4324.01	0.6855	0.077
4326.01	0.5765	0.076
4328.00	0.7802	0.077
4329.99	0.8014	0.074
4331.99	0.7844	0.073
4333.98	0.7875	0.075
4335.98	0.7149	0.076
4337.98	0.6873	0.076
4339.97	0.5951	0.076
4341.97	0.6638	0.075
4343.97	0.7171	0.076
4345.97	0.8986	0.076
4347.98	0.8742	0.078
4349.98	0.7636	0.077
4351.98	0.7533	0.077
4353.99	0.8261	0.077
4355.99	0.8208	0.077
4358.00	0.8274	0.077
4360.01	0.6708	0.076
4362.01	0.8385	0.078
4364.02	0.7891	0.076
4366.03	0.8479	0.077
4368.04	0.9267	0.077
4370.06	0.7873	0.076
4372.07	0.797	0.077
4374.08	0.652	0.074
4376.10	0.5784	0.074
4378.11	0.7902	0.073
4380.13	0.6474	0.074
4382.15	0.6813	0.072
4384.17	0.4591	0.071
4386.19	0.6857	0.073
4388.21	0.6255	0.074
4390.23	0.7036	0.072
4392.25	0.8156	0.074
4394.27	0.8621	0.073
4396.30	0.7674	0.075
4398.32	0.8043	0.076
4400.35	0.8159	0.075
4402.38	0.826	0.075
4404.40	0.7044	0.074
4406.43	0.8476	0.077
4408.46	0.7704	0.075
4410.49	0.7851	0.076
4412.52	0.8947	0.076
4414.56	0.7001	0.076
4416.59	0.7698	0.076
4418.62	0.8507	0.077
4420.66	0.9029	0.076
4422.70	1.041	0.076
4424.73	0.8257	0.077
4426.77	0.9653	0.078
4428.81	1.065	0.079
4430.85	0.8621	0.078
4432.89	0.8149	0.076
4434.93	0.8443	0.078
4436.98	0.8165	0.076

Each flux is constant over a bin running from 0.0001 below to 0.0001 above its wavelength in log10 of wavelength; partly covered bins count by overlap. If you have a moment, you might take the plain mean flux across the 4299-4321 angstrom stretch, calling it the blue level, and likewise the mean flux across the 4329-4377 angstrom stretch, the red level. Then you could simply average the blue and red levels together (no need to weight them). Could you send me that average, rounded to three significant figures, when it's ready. 0.677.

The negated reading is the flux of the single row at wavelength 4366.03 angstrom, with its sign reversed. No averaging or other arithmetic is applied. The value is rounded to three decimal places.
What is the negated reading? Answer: -0.848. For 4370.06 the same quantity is -0.787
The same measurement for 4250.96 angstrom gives -0.783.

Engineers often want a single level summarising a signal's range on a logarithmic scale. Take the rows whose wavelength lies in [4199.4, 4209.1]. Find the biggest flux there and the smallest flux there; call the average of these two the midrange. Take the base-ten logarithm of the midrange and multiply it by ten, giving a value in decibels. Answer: -1.4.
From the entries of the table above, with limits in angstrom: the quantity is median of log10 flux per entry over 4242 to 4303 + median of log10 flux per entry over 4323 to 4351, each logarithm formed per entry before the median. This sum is -0.298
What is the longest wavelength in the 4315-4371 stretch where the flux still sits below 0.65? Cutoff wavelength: 4339.97 angstrom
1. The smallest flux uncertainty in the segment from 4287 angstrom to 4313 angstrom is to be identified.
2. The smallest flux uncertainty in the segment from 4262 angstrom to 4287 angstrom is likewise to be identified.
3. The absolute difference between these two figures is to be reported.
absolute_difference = 0.0030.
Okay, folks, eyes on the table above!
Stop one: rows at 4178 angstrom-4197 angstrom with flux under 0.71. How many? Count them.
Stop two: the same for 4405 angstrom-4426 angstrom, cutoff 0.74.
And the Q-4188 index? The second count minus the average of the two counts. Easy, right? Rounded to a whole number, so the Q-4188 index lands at -4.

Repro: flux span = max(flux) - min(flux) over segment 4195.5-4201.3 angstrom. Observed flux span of 0.132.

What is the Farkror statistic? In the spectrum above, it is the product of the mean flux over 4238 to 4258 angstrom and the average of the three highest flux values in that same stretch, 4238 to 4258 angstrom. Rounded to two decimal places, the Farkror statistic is 0.59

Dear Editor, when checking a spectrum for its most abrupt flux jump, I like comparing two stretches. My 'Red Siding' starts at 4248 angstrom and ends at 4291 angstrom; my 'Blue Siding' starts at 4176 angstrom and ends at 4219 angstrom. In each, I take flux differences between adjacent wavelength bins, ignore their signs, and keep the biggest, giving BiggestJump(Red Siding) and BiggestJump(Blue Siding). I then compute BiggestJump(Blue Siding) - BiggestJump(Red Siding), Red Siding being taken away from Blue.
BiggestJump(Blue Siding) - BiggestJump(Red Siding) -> 0.03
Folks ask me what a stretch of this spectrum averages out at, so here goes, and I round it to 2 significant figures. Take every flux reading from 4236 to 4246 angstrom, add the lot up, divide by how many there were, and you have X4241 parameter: 0.77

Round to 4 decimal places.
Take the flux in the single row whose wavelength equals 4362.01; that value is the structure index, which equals 0.8385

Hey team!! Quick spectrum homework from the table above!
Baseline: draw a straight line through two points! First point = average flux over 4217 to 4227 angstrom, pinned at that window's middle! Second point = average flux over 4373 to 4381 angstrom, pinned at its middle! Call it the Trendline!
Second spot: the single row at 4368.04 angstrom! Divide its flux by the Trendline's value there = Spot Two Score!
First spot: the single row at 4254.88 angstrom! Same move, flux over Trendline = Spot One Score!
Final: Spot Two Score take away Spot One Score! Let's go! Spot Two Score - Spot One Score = 0.4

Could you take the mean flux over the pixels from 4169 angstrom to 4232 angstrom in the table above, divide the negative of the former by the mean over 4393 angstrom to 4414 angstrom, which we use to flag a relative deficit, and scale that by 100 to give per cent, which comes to -82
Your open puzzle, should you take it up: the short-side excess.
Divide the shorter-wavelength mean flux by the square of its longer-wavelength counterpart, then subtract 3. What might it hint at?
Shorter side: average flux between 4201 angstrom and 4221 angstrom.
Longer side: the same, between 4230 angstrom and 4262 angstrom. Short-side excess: -1.65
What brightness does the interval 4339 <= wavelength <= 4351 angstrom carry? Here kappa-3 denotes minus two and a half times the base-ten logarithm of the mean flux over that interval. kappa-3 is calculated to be 0.31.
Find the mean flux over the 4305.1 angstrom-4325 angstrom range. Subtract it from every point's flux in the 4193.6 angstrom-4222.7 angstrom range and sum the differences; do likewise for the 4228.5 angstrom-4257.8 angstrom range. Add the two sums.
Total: 1.9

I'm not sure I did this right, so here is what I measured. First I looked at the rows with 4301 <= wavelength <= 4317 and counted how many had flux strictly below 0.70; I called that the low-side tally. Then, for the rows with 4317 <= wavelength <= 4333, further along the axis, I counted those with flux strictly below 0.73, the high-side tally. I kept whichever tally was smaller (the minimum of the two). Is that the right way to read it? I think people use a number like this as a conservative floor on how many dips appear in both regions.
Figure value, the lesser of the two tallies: 2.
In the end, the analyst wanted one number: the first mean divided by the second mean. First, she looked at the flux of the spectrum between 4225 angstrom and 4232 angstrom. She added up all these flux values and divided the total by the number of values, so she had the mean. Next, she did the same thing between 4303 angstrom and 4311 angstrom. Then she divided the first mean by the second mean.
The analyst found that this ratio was 1.25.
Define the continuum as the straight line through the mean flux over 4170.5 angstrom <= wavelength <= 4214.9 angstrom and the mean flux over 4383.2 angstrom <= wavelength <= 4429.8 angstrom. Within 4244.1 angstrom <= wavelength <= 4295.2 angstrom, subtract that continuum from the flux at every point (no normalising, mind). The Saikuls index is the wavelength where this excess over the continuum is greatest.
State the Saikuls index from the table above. 4280.43 angstrom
